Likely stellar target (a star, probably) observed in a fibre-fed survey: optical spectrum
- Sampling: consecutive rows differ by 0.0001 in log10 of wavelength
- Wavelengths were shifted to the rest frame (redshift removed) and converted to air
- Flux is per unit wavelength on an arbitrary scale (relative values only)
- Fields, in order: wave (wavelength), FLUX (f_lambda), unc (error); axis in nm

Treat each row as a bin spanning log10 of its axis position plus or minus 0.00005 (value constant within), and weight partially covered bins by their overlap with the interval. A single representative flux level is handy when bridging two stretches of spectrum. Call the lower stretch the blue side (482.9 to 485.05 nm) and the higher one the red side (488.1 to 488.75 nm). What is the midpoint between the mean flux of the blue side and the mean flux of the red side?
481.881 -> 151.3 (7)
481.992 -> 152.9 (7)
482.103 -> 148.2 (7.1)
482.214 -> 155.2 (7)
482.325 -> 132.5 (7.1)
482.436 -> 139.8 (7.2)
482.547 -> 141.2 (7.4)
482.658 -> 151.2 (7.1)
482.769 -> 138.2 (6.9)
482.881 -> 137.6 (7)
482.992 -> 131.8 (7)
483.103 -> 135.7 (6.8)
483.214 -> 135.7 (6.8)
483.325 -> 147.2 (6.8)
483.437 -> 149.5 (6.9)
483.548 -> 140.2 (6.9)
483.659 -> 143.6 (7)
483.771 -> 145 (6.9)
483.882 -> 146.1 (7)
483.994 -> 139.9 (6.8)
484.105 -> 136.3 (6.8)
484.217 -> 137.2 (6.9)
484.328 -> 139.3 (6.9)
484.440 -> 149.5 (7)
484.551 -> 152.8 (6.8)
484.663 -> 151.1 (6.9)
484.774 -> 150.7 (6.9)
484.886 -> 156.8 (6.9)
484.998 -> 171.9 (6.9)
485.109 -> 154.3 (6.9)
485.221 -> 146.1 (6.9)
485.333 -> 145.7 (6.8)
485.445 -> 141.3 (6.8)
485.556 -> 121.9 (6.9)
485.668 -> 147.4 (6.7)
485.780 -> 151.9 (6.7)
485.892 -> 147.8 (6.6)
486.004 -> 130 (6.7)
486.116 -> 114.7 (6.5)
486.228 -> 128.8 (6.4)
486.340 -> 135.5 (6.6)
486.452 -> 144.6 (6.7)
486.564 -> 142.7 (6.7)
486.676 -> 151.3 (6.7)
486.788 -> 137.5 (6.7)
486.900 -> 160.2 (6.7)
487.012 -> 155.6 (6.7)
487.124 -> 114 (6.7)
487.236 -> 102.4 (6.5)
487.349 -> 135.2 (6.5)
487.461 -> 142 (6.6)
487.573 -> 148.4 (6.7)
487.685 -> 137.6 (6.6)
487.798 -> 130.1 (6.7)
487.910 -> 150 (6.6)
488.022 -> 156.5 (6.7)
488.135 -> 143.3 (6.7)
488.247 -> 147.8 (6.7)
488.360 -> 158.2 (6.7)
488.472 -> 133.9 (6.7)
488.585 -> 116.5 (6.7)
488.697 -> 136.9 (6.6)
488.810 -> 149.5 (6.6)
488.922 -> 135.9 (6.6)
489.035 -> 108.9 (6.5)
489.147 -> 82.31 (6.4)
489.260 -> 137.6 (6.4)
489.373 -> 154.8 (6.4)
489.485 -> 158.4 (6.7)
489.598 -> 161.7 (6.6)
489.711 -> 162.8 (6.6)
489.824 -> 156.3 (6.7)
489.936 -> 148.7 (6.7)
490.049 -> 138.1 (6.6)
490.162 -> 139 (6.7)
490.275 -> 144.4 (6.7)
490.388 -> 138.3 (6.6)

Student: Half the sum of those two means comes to 142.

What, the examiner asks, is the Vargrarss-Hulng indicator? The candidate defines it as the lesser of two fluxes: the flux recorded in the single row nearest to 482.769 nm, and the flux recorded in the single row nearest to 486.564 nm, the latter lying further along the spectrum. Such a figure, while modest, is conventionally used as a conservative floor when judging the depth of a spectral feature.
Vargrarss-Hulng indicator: 138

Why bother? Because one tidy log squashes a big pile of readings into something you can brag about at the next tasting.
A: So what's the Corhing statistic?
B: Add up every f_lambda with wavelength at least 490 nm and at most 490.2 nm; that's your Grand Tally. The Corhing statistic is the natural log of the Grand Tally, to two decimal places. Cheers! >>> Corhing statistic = 5.62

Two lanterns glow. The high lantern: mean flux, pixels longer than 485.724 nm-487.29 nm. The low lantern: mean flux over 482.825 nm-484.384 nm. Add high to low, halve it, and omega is 139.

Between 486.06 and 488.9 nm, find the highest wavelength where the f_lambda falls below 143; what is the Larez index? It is 488.697 nm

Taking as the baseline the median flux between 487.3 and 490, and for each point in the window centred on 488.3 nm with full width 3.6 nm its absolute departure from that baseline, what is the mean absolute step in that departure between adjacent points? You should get 10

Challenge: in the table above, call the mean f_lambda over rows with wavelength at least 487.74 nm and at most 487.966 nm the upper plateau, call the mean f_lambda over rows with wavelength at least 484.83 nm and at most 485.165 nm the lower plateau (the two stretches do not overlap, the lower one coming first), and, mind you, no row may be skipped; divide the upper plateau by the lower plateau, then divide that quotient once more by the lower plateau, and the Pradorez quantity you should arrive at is 0.0054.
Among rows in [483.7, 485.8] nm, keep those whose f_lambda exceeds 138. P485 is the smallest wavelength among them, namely 483.771 nm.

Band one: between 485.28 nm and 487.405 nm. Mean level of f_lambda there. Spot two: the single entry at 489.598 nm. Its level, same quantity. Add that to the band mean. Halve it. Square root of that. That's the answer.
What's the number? 12.2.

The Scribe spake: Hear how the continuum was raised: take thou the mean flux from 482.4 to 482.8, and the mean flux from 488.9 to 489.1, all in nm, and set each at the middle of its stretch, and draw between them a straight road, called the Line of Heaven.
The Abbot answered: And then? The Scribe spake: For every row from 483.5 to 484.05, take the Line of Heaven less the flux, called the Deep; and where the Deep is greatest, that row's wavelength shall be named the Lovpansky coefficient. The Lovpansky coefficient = 483.548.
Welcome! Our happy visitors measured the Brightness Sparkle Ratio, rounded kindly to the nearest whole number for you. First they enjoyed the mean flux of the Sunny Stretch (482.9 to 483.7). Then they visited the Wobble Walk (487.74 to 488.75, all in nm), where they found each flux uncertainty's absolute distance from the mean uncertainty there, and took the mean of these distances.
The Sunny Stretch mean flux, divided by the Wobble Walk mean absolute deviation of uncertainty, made 4065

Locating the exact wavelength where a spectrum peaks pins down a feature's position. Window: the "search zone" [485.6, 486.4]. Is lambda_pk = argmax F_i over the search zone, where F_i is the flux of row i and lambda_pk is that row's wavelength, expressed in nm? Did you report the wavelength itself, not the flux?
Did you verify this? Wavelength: 485.780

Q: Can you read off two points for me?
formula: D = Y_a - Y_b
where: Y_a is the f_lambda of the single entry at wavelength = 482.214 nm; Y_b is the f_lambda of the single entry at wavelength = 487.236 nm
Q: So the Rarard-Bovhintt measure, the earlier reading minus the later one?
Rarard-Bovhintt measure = 53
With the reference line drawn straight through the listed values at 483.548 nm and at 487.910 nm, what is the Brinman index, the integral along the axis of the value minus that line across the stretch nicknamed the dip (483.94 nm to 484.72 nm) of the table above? 1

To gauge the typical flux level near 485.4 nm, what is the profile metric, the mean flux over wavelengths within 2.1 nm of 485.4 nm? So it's 142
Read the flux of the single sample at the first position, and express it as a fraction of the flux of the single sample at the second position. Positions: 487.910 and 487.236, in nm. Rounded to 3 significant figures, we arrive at 1.46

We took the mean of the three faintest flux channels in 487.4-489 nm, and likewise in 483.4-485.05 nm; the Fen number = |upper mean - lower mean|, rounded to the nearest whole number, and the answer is 11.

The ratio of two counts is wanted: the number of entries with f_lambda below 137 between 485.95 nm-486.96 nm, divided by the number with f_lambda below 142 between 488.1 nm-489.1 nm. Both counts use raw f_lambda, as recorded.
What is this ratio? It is 0.8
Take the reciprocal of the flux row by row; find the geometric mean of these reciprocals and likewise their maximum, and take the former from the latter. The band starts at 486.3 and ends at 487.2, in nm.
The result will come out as 0.0017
